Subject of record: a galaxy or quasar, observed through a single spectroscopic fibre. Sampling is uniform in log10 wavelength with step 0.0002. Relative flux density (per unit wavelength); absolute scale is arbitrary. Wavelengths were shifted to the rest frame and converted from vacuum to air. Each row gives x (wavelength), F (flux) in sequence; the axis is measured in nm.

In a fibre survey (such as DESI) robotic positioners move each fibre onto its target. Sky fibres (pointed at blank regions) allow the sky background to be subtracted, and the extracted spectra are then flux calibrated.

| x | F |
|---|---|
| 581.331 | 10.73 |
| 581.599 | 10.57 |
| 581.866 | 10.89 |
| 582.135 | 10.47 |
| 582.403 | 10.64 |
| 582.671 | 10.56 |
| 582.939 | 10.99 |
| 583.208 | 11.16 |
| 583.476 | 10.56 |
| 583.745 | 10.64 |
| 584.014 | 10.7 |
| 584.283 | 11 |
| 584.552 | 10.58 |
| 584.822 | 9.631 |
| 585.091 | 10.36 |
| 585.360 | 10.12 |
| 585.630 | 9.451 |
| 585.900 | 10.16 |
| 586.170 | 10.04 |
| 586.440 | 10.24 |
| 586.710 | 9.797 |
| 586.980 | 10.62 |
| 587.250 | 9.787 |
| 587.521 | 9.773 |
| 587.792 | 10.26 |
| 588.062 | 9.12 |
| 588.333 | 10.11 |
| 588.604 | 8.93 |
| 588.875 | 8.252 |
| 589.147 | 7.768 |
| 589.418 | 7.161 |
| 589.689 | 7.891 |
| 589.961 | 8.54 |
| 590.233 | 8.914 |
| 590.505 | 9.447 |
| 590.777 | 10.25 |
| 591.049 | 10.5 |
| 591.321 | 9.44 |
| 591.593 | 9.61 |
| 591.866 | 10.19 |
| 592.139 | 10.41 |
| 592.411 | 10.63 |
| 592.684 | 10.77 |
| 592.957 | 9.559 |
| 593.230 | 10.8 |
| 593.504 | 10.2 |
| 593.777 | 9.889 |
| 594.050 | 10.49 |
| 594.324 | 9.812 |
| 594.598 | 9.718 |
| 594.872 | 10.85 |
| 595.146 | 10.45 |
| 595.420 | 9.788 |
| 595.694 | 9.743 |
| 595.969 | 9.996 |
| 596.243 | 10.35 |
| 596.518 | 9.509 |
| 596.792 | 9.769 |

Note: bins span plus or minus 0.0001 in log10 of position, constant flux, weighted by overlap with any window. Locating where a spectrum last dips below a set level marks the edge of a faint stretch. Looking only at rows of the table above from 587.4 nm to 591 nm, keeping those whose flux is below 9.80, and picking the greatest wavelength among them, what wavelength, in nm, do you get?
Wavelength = 590.505 nm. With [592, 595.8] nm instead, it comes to 595.694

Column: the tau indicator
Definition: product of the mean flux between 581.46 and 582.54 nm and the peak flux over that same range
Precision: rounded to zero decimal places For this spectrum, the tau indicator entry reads 116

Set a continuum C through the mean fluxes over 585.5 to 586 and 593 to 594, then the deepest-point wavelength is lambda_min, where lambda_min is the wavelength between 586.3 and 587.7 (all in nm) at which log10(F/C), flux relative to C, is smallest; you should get 587.521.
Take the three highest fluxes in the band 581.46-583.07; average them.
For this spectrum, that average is 10.8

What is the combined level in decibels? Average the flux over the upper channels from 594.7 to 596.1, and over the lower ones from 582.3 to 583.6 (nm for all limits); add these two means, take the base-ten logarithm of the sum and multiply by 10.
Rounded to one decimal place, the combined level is 13.2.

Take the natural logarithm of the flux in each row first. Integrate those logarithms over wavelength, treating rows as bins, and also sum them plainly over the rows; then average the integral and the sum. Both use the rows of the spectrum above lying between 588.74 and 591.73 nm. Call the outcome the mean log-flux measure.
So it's 15.2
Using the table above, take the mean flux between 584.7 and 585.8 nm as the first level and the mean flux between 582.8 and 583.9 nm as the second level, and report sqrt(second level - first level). 1.0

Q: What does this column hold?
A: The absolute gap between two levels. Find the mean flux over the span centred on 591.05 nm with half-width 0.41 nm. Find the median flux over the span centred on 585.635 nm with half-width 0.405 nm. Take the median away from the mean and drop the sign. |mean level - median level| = 0.1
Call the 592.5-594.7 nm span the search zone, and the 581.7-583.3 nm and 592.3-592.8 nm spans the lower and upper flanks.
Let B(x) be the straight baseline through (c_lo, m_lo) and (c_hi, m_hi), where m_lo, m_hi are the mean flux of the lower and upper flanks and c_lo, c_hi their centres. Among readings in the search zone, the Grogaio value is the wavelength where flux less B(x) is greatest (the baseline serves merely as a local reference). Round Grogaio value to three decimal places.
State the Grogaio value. 593.230 nm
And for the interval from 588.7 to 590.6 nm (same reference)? 590.505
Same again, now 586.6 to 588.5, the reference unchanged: 586.980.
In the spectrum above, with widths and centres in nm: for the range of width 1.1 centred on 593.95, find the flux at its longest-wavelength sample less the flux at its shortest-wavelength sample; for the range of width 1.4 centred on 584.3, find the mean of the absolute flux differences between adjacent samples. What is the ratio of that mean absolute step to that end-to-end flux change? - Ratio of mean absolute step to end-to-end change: -1.1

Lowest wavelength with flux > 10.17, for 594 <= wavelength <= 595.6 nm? 594.050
